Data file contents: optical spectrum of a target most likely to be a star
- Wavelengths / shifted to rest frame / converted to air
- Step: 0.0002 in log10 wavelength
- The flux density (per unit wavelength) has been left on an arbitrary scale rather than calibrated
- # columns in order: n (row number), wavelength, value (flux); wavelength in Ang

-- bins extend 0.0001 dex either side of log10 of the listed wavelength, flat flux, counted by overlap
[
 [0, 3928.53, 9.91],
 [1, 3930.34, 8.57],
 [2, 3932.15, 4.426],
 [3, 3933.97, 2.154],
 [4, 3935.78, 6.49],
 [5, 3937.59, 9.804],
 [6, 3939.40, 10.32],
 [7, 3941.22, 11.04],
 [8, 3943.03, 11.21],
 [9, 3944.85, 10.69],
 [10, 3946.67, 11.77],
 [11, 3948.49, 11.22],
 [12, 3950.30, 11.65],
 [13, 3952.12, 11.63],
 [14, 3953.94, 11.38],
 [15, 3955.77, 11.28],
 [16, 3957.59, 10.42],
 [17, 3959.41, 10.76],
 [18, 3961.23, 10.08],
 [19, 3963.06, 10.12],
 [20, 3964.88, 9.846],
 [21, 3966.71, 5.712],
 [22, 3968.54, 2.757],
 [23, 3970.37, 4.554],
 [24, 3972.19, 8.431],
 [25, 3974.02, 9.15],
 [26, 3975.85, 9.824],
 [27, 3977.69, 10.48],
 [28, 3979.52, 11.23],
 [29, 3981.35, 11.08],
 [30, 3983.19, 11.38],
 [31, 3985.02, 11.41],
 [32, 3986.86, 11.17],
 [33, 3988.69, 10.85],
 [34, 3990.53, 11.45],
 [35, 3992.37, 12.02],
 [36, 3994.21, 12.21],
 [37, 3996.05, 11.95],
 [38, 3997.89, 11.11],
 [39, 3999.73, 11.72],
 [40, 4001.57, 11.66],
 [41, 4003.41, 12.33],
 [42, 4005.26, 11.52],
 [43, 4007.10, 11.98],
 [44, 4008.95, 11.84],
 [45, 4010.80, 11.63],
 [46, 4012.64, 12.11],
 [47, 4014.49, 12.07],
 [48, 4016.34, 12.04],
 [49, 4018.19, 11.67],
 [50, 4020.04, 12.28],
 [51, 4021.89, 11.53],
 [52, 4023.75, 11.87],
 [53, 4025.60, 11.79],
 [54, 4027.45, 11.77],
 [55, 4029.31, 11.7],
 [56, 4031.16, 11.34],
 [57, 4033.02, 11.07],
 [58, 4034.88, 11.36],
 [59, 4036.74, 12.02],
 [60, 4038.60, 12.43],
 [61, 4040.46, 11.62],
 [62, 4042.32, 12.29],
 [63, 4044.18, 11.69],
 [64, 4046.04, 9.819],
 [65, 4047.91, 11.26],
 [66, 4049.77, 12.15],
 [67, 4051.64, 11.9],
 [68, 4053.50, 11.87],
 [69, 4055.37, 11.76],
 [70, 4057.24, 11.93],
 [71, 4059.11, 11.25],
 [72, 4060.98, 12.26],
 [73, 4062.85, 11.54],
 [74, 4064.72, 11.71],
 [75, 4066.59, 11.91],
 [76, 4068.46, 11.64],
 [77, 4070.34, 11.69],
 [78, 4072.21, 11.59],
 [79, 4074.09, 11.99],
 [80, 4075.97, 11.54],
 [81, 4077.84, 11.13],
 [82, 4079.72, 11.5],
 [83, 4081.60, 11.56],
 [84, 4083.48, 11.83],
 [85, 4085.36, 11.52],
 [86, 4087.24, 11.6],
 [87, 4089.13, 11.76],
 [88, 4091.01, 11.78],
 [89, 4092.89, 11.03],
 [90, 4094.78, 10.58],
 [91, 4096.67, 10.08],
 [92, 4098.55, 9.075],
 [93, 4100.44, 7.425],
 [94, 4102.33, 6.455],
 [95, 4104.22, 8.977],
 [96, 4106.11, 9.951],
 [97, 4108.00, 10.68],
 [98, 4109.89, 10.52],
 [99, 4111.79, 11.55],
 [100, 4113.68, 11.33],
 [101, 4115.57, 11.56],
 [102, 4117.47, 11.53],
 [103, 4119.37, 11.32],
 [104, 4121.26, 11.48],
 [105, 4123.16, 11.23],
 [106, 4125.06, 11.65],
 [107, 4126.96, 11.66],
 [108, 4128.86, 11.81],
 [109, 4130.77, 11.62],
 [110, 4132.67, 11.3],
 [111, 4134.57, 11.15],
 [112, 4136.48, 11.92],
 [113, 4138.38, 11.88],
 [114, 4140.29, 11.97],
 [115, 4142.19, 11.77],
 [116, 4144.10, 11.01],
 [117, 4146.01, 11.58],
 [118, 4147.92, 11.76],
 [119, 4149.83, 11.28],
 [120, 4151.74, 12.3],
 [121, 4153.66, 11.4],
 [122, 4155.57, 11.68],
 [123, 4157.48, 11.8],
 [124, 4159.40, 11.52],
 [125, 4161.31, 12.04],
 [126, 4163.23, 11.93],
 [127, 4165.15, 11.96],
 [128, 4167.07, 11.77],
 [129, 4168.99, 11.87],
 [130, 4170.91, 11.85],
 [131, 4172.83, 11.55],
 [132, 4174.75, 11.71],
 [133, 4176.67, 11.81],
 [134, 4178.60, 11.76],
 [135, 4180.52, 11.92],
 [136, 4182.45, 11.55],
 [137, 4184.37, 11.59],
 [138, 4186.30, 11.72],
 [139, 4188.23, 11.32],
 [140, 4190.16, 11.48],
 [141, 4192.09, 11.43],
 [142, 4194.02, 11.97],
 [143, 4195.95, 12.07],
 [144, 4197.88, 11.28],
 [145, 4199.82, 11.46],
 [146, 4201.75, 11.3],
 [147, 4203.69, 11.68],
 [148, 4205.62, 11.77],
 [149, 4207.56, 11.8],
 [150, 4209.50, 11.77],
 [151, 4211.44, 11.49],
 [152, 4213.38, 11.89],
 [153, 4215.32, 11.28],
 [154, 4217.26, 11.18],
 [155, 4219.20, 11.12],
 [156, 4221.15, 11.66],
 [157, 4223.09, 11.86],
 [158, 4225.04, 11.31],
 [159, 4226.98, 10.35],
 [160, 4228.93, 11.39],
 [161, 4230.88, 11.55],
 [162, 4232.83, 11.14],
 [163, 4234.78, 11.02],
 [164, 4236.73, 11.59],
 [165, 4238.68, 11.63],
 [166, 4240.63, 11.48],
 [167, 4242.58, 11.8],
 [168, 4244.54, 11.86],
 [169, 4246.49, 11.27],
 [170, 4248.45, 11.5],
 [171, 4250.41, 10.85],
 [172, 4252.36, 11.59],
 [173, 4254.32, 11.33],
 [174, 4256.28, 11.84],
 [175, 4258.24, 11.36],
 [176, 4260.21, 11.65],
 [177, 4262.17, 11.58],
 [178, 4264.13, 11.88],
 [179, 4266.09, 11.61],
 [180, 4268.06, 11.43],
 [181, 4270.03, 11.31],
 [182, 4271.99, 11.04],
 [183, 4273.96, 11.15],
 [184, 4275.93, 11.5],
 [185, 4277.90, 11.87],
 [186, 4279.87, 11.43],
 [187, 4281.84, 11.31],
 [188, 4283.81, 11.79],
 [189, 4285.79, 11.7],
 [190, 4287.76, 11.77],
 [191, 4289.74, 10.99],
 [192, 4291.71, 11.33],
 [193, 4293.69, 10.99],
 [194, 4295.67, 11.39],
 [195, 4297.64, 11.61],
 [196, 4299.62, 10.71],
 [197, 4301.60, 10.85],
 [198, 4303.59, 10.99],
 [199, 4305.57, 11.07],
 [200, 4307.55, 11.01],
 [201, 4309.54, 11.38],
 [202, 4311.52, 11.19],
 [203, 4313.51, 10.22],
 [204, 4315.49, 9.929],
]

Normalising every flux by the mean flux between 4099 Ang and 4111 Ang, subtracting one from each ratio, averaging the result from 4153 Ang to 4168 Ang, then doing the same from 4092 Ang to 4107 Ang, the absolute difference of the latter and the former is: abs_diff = 0.29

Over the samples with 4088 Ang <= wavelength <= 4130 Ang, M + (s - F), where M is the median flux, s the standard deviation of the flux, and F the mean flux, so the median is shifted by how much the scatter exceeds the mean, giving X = 2.1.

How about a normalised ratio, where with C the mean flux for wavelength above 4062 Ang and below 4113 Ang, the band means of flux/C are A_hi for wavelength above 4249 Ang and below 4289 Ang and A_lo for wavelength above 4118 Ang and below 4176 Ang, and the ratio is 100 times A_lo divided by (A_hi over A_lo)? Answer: 109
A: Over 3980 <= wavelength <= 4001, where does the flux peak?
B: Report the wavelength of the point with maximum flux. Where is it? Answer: 3994.21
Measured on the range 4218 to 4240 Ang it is 4223.09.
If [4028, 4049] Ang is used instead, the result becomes 4038.60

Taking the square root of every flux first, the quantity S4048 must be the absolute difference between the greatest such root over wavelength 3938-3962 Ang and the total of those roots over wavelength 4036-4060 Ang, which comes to 41.0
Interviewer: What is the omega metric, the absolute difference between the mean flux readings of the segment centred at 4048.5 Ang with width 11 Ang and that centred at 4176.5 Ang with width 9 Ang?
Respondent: 0.3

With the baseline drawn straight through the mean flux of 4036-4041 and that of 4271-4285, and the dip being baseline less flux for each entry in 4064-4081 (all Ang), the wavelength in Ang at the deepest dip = 4077.84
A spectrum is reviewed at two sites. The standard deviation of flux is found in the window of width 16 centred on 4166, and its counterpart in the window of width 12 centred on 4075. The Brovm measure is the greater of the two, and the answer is 0.3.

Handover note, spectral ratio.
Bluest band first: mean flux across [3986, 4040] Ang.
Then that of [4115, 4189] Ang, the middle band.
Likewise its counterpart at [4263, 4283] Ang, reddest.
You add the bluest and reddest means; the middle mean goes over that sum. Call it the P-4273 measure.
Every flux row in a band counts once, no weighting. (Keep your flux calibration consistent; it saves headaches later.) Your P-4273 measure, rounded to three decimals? 0.502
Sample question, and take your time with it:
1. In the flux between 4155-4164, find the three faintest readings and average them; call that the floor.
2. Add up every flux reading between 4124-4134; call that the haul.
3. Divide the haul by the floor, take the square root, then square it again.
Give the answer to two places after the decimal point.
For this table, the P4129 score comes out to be 4.97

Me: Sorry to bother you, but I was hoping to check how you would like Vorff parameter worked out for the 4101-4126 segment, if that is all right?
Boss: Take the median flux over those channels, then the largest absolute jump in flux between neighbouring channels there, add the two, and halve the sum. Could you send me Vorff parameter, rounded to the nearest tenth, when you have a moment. 6.9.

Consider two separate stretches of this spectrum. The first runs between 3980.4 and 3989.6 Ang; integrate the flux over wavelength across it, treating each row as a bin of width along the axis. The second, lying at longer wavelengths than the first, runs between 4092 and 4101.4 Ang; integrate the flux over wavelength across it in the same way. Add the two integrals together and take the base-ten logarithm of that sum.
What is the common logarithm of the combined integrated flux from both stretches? 2.29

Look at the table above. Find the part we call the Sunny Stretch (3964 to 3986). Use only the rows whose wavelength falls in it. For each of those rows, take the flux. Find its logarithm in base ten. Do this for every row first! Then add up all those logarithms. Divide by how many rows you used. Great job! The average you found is 0.91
